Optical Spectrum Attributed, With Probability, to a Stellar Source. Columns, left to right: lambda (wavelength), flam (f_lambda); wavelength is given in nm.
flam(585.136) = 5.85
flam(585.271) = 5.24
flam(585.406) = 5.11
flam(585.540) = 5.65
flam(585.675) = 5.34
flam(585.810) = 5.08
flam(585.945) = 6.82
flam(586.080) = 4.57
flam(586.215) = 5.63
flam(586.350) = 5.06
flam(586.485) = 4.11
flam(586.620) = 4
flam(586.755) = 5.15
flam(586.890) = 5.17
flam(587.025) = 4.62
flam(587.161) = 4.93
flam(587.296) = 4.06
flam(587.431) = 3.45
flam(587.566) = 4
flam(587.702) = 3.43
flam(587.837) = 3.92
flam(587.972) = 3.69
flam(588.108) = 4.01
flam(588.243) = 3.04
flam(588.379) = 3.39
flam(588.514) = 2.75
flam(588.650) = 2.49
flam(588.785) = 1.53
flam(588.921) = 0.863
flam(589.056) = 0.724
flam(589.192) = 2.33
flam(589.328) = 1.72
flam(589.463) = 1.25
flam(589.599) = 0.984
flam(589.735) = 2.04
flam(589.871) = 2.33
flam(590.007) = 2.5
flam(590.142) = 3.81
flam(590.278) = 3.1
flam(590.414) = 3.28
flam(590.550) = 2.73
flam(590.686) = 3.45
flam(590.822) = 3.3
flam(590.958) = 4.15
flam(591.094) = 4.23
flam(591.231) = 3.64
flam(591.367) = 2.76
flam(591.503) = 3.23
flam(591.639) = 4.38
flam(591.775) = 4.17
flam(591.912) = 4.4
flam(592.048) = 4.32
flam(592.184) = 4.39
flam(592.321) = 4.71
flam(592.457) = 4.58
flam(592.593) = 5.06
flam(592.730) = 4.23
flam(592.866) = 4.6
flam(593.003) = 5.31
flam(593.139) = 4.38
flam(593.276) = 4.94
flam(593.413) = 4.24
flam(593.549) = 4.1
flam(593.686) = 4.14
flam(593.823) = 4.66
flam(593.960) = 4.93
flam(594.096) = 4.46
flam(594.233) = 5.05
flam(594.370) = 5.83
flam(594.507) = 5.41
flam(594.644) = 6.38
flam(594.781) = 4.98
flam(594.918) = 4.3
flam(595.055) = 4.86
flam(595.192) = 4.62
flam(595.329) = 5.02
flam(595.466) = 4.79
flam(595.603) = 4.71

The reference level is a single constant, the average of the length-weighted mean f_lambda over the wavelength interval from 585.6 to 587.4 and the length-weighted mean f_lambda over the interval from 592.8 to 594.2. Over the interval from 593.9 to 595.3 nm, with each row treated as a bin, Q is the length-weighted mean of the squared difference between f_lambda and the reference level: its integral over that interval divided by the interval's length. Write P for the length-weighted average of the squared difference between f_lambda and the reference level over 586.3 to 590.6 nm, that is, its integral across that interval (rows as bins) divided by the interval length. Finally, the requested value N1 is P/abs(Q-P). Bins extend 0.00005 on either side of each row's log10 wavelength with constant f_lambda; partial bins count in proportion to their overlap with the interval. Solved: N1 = 1.12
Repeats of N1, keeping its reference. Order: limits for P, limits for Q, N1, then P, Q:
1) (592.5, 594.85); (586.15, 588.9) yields 0.24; 0.4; 1.9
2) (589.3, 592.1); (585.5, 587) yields 1.23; 3.6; 0.7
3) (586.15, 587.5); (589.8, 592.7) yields 0.38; 0.4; 1.6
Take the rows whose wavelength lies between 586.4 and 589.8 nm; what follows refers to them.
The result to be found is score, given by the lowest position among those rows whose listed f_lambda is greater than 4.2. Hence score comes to 586.755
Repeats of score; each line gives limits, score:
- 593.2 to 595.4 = 593.276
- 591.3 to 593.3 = 591.639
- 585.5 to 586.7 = 585.540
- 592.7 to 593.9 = 592.730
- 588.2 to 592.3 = 591.094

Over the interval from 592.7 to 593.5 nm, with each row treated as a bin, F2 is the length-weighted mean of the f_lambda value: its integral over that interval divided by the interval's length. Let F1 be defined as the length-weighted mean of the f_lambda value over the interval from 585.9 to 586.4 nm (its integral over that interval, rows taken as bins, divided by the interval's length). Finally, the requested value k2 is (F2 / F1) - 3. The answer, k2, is -2.16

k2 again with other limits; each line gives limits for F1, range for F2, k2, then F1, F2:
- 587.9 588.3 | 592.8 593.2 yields -1.67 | 3.60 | 4.8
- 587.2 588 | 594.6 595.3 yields -1.69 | 3.81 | 5.0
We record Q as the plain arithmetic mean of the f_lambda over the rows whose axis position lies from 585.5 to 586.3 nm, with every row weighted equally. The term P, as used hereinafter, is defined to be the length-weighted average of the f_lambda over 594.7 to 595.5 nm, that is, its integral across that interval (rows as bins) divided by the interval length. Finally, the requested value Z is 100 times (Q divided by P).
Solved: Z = 115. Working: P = 4.8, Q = 5.5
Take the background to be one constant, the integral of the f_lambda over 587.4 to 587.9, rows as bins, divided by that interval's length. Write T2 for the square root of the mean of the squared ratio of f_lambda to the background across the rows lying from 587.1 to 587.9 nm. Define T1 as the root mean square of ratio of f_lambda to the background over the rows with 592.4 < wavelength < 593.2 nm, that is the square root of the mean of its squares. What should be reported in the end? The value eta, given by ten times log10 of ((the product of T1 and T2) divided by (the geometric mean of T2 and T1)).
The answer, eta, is 0.7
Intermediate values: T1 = 1.27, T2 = 1.1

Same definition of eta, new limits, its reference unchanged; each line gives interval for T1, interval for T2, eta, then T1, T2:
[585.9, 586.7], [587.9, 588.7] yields 0.4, 1.38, 0.9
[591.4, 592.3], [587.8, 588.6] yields 0.1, 1.12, 0.9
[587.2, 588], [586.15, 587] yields 0.6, 1.01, 1.3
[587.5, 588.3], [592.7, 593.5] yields 0.5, 1.00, 1.2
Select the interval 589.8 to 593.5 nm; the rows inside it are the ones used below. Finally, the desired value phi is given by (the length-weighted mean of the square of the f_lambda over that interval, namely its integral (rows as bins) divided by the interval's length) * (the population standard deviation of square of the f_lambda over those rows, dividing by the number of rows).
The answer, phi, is 96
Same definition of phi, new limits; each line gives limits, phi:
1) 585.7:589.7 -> 160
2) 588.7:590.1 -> 7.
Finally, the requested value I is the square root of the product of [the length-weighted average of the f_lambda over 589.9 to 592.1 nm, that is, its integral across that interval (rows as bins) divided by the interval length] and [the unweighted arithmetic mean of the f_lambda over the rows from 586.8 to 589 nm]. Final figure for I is 3.51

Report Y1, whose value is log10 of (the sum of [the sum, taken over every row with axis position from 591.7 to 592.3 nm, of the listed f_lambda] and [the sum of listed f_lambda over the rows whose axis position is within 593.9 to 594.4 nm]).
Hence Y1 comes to 1.57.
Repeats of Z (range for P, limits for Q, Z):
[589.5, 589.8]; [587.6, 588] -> 249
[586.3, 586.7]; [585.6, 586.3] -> 125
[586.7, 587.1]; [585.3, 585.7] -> 108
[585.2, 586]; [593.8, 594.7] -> 95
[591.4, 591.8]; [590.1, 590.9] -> 86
